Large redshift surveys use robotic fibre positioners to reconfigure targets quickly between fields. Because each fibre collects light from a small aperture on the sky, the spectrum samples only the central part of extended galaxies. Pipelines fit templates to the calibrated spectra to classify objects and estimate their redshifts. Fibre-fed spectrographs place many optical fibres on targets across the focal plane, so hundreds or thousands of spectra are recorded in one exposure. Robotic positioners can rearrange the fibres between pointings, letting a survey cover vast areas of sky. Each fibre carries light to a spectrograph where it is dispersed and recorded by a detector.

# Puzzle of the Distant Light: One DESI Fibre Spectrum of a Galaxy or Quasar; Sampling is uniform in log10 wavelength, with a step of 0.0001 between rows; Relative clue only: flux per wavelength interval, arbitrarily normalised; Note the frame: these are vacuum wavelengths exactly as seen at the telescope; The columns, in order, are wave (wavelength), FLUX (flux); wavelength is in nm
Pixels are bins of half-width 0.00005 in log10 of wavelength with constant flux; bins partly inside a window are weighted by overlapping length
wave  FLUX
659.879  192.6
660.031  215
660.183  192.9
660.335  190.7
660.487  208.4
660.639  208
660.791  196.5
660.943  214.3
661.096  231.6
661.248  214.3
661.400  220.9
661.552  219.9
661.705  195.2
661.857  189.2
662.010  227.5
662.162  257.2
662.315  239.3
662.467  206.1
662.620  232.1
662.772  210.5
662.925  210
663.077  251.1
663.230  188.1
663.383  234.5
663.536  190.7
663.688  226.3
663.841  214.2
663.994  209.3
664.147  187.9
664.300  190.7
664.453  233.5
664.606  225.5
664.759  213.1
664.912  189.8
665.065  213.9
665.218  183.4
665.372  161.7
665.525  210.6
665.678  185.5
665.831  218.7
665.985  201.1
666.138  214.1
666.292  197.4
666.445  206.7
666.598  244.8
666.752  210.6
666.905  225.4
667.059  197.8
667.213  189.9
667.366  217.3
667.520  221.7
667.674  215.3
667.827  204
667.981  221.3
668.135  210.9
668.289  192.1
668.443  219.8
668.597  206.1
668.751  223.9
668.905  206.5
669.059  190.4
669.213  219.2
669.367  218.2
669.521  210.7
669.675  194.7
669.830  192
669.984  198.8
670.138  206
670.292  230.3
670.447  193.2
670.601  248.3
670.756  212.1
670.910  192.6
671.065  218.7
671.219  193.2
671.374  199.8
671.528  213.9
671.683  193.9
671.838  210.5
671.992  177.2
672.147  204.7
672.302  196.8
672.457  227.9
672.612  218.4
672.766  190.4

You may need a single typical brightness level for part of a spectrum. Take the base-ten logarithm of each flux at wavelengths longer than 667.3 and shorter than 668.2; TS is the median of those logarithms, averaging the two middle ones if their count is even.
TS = 2.34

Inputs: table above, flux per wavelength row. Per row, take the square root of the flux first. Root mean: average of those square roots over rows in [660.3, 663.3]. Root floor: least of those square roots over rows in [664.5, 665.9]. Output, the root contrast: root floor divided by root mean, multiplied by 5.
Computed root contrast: 4.33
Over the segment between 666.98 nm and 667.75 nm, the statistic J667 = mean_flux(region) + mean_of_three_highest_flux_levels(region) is 426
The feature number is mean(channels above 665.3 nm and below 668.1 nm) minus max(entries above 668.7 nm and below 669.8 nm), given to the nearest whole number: -16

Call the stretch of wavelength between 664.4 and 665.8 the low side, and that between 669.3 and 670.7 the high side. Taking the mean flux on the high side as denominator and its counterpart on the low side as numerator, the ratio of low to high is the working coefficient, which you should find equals 0.96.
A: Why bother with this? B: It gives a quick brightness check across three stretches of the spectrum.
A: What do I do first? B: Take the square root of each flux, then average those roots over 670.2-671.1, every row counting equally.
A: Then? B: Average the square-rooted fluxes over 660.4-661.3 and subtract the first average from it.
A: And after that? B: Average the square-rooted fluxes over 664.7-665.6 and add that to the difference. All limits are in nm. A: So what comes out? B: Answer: 13.8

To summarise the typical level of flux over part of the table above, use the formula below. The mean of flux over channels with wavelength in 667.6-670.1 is 208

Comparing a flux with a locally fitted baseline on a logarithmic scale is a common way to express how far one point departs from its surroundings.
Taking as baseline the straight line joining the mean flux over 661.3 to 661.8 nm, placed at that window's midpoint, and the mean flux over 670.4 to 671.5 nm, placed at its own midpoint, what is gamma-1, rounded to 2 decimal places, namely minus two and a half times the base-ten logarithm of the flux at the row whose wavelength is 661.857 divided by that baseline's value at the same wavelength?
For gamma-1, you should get 0.12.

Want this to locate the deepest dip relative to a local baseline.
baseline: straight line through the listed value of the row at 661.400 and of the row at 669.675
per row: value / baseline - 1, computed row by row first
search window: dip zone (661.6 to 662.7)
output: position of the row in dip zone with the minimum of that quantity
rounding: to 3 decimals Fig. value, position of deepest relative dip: 661.857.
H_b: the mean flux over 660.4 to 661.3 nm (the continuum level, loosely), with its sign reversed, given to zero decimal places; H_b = -212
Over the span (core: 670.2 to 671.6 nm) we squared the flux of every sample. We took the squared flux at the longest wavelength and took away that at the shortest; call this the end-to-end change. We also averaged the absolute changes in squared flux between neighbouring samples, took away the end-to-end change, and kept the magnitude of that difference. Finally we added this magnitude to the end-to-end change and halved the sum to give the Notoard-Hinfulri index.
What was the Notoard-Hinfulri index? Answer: 5891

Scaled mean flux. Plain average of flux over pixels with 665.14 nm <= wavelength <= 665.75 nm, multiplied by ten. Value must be 1853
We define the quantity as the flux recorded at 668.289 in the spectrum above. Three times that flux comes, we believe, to 576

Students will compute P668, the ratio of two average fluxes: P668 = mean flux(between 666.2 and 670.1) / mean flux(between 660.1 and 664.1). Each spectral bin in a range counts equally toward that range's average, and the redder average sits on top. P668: 0.98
